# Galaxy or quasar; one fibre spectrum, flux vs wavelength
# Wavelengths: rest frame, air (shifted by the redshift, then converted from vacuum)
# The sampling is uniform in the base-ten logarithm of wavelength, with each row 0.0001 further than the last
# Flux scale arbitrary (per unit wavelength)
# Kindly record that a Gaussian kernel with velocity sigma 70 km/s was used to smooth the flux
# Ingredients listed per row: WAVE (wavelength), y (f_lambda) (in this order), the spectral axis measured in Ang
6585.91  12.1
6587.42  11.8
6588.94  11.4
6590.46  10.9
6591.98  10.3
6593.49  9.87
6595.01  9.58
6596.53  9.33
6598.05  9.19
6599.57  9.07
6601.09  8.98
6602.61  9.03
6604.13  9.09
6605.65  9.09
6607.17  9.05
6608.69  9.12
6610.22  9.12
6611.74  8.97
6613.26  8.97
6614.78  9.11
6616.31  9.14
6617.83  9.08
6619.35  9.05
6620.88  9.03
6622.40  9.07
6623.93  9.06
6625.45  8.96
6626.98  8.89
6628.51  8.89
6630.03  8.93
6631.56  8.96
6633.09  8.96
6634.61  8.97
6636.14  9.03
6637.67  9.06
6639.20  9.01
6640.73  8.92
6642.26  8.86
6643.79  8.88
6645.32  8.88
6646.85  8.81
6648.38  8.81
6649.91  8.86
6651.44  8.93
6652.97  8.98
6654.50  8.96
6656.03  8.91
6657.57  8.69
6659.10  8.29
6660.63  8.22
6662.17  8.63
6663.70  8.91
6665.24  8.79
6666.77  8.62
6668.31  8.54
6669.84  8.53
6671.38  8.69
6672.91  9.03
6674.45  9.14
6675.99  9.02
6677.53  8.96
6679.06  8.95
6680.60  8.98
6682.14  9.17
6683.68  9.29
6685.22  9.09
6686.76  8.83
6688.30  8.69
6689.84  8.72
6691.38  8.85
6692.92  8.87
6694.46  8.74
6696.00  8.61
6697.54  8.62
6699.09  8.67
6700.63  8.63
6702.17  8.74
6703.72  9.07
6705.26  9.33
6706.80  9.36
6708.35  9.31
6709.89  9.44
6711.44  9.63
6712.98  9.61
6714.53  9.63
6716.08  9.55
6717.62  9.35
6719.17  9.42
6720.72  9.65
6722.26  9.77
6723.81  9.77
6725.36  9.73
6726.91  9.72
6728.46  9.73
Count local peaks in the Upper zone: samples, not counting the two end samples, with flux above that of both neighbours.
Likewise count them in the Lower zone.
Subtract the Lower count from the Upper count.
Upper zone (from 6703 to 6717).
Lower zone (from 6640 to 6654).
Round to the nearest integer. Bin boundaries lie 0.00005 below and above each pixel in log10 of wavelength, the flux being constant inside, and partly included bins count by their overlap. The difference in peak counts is 3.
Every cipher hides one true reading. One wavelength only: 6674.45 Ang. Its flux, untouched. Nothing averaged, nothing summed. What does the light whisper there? 9.14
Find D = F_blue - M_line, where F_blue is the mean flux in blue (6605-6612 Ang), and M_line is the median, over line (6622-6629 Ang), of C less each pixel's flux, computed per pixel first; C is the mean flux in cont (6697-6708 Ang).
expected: 9.1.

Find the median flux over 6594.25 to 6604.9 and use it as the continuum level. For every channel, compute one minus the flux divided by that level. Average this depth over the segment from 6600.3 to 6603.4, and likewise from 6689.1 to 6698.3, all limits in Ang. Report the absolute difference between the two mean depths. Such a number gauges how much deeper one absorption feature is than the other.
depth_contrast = 0.030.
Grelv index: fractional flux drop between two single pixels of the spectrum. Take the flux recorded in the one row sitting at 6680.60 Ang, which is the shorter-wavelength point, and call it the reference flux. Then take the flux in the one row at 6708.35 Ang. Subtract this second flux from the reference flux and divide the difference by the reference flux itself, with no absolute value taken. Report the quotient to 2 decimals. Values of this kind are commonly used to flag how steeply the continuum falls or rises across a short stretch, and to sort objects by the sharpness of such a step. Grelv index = -0.04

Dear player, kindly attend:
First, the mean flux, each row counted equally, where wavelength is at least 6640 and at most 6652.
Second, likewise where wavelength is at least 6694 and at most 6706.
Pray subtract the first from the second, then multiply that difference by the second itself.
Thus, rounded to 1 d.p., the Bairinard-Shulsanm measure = -0.6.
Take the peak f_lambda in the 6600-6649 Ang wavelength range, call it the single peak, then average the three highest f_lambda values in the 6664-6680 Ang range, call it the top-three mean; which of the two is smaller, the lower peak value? 9.06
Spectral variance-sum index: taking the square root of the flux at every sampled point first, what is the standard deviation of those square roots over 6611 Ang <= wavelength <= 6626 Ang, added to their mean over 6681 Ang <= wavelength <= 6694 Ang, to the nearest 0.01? 3.00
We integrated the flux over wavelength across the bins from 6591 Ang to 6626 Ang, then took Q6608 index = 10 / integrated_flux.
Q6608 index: 0.0311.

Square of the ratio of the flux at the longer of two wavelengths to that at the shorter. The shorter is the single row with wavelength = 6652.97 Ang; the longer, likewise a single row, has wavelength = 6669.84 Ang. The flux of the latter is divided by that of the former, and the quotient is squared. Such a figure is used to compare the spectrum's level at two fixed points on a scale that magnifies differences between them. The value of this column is 0.90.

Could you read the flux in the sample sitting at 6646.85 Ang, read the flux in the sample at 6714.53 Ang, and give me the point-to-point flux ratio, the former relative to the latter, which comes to 0.91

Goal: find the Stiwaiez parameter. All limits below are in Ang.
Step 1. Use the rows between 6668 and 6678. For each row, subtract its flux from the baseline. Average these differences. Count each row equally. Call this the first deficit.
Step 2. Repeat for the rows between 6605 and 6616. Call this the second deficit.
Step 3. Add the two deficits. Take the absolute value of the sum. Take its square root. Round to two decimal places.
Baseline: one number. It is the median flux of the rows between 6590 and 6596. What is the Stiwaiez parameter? 1.50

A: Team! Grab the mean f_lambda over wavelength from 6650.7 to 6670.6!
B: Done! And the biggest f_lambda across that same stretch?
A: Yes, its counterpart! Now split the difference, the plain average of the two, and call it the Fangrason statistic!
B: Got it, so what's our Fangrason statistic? 8.84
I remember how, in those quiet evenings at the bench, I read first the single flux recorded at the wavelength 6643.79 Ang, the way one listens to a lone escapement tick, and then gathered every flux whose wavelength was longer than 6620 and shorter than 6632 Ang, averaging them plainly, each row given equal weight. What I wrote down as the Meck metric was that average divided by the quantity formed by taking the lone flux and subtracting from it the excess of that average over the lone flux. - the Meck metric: 1.02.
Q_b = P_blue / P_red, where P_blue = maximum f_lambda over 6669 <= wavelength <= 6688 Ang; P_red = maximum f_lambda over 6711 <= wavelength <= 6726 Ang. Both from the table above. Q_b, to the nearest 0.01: 0.95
